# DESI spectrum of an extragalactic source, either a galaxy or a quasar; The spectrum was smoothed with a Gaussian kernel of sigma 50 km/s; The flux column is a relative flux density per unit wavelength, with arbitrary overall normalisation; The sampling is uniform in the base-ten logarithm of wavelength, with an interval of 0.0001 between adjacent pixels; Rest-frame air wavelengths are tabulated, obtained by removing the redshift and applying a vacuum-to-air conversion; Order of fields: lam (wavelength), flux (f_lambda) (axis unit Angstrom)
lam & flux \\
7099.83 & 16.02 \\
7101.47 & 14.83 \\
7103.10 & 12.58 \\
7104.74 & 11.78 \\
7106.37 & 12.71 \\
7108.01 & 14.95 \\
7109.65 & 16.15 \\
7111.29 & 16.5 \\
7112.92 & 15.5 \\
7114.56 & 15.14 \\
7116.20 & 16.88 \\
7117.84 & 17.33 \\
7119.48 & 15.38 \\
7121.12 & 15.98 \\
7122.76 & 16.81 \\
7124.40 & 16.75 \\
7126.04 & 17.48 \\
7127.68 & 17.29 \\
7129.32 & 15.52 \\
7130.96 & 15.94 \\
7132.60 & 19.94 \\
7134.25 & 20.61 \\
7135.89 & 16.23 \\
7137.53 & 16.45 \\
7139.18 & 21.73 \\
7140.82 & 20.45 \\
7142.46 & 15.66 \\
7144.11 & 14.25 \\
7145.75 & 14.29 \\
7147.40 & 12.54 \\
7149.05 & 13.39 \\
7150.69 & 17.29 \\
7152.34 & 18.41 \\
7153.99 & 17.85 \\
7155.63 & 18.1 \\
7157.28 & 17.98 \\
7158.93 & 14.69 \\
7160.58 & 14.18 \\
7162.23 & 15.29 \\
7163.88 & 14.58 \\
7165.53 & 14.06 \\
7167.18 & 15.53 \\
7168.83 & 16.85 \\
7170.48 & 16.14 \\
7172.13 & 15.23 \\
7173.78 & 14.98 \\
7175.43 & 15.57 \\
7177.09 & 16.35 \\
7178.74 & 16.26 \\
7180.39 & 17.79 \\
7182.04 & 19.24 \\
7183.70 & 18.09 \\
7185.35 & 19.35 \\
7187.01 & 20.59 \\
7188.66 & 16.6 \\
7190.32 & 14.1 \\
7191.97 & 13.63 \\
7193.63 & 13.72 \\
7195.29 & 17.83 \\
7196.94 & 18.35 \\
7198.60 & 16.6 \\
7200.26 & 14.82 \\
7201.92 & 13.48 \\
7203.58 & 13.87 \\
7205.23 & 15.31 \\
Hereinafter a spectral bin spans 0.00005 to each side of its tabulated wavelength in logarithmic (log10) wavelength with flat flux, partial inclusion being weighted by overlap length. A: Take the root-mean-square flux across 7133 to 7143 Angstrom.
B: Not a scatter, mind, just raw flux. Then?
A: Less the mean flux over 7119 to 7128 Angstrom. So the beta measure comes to 2.1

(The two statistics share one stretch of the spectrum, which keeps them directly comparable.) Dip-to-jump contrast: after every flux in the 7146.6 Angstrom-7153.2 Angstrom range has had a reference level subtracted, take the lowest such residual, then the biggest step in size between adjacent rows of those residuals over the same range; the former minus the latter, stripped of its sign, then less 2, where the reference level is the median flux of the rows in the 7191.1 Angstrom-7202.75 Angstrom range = 4.2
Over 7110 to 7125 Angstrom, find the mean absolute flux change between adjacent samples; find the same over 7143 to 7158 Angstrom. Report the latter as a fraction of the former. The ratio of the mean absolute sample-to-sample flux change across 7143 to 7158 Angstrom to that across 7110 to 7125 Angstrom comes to 1.2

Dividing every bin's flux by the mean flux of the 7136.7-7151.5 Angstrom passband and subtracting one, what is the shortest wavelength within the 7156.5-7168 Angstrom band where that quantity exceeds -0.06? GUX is 7157.28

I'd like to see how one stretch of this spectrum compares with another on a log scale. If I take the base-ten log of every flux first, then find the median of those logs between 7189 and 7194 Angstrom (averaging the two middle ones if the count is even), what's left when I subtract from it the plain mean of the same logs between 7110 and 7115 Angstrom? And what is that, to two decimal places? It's -0.06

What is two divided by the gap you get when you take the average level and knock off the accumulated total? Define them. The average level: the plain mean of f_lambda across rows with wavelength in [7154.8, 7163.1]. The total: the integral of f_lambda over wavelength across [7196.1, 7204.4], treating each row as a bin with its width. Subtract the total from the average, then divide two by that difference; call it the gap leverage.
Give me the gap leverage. -0.0179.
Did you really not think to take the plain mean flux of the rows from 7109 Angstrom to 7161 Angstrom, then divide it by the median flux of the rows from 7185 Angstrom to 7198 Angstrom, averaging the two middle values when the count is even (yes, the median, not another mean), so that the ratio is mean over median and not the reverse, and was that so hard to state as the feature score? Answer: 0.97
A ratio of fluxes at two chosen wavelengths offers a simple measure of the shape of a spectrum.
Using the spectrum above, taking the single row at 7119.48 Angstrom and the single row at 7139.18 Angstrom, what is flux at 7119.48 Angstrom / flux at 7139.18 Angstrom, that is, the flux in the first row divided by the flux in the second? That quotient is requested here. 0.7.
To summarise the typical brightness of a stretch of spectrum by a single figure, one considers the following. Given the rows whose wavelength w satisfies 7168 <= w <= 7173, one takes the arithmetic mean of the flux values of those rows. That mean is 16.1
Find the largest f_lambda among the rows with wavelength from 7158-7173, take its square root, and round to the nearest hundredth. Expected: 4.10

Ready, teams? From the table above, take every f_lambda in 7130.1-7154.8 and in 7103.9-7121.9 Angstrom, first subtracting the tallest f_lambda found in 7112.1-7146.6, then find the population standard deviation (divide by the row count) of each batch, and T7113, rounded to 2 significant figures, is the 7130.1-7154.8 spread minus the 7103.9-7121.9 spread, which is 1.1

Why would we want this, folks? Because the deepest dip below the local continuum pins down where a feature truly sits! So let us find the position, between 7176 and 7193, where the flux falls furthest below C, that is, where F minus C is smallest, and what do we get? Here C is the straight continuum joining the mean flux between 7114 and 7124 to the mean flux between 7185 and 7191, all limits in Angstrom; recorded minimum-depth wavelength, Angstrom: 7191.97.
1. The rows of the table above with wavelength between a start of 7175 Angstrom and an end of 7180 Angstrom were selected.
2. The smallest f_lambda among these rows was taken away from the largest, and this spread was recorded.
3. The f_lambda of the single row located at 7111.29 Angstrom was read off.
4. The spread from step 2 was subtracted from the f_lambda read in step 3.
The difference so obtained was 15.7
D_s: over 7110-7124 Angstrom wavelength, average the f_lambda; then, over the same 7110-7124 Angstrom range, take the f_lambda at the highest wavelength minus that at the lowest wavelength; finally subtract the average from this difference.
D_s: -15.9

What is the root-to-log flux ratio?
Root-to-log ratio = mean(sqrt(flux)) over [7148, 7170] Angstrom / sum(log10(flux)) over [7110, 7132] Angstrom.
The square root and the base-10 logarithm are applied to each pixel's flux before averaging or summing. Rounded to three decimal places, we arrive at 0.253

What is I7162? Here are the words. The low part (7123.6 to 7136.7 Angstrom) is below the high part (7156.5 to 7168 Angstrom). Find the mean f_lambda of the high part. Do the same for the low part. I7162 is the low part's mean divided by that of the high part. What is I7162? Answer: 1.15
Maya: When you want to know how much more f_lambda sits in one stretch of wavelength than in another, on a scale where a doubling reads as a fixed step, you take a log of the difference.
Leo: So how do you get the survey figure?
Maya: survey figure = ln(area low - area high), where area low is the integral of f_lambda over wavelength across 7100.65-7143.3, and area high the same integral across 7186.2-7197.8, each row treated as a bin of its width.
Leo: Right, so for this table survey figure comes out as 6.2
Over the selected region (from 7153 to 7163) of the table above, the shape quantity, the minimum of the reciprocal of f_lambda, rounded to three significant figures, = 0.0552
